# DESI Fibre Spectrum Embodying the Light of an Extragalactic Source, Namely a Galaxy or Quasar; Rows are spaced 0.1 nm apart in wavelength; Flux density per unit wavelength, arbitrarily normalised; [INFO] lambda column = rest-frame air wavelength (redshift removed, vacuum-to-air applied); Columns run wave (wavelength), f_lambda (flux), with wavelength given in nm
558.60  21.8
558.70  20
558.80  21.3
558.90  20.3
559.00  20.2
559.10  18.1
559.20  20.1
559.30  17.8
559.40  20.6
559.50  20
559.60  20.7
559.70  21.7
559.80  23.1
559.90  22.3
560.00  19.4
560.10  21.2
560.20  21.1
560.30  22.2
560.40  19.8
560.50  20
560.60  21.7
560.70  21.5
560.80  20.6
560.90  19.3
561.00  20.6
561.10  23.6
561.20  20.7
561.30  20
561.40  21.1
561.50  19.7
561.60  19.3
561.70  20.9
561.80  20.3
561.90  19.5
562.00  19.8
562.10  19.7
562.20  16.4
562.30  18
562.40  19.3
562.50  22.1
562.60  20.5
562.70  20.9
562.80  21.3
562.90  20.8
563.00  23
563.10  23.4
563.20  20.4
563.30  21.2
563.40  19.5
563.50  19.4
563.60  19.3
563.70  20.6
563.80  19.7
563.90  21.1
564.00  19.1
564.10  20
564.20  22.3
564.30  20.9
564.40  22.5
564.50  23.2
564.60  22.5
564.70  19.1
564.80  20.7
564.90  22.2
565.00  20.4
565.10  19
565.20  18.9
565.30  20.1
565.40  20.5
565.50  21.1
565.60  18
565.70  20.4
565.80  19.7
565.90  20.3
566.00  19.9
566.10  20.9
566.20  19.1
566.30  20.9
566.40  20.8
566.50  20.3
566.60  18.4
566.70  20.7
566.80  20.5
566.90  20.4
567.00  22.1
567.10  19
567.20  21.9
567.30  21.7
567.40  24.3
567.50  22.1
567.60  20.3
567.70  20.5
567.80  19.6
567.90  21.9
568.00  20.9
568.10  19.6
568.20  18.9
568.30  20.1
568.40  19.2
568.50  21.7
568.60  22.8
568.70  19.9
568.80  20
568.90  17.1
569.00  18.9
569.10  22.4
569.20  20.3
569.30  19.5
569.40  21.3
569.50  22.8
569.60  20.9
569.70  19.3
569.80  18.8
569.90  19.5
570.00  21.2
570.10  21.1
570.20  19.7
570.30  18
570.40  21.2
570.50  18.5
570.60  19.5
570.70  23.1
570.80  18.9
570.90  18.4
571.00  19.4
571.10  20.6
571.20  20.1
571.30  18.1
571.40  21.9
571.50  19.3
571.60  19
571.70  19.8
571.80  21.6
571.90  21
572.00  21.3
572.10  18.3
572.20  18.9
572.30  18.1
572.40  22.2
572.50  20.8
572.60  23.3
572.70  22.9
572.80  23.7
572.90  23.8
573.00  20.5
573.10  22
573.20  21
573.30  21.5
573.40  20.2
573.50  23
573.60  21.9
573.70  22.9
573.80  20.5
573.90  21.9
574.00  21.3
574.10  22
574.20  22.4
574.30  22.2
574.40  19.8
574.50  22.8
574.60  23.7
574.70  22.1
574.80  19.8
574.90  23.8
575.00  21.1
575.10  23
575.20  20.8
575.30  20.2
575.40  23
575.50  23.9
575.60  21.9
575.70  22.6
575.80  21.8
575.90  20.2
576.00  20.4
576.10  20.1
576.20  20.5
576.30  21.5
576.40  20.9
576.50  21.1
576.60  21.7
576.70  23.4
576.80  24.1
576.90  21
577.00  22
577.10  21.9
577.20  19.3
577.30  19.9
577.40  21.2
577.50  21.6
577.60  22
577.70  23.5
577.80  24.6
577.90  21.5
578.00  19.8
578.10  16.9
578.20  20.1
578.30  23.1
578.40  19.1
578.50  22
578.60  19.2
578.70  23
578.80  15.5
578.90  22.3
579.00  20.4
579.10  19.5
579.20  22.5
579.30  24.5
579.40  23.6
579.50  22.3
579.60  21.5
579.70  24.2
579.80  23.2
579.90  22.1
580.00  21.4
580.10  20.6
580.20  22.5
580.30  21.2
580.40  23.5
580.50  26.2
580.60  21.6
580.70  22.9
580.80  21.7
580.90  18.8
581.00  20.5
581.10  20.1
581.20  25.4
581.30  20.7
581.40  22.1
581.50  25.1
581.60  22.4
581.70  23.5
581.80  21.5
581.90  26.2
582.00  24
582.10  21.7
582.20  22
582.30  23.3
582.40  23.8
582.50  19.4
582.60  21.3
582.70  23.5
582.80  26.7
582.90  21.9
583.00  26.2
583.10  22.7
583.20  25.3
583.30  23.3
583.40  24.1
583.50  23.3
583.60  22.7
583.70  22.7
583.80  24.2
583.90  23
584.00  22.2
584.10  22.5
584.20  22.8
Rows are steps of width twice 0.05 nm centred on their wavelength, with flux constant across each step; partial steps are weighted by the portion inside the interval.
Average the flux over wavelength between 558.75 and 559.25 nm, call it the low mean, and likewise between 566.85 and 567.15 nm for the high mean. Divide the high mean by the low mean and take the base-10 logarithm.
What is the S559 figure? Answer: 0.01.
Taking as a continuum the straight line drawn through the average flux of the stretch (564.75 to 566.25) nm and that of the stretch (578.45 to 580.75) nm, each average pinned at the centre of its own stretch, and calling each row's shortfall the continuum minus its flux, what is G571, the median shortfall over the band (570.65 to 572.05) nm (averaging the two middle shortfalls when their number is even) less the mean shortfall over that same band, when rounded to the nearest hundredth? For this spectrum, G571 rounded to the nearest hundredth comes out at 0.24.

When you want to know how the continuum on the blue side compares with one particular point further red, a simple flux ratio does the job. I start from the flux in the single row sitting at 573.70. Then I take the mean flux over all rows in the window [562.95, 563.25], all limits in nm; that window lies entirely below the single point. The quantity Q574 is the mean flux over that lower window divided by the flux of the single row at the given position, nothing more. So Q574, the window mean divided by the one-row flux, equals 0.97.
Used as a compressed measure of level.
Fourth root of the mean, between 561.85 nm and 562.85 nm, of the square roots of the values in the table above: 1.45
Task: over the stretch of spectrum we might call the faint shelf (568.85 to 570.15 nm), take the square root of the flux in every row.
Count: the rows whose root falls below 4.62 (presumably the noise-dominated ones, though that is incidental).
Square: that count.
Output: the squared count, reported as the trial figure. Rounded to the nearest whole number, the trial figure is 121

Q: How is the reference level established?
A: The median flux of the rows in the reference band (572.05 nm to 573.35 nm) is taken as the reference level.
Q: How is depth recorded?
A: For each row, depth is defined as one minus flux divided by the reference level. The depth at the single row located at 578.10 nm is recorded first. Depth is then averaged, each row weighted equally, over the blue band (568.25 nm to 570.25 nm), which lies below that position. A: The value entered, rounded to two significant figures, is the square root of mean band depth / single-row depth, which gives 0.51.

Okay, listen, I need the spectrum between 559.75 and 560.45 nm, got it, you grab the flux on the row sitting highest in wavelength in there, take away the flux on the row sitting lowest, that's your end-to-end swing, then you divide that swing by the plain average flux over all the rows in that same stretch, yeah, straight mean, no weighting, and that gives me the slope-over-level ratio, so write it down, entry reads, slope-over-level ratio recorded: -0.155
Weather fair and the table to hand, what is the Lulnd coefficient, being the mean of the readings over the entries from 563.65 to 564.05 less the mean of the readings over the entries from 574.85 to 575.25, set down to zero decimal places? -2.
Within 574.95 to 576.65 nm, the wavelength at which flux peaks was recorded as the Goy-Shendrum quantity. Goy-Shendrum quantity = 575.50 nm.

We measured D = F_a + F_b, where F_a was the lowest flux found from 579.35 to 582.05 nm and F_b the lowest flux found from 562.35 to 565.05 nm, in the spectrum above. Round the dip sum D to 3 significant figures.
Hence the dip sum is 37.9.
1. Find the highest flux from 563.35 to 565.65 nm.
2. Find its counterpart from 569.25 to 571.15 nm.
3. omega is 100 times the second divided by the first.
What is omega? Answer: 100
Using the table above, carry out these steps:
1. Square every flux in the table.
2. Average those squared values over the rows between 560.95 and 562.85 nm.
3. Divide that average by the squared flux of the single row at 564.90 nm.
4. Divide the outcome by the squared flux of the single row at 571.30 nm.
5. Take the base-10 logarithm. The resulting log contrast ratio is -2.60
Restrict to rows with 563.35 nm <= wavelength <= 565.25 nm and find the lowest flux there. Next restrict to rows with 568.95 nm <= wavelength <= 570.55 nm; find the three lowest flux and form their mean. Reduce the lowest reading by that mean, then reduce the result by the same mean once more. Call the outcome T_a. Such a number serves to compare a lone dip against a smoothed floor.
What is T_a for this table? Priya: -18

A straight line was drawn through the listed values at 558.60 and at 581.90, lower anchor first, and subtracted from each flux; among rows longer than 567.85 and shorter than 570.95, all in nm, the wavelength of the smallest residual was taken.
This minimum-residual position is 568.90 nm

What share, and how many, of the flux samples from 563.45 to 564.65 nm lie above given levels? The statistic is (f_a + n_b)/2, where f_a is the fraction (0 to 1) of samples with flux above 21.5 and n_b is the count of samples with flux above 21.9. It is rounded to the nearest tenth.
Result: 2.2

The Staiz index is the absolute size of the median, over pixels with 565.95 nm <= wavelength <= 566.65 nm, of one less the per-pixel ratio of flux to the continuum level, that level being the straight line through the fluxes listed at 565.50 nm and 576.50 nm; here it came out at 0.0379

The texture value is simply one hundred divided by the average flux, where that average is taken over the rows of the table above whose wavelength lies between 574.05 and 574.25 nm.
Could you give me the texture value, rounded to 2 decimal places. 4.50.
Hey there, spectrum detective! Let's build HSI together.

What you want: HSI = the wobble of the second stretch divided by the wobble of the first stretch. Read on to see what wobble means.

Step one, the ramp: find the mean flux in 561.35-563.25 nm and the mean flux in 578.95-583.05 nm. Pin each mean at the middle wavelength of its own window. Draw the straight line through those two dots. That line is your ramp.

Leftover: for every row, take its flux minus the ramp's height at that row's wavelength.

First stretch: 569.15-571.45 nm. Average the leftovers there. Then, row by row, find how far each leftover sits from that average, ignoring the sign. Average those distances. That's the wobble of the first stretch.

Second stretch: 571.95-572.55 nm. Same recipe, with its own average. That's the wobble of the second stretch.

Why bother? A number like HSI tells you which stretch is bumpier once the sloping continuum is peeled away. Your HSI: 1.3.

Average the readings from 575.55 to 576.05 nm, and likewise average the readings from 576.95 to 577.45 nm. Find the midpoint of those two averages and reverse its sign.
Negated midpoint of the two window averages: -21.1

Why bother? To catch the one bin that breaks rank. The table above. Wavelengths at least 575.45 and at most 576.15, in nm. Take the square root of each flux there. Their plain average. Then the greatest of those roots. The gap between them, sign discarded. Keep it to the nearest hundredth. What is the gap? 0.25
